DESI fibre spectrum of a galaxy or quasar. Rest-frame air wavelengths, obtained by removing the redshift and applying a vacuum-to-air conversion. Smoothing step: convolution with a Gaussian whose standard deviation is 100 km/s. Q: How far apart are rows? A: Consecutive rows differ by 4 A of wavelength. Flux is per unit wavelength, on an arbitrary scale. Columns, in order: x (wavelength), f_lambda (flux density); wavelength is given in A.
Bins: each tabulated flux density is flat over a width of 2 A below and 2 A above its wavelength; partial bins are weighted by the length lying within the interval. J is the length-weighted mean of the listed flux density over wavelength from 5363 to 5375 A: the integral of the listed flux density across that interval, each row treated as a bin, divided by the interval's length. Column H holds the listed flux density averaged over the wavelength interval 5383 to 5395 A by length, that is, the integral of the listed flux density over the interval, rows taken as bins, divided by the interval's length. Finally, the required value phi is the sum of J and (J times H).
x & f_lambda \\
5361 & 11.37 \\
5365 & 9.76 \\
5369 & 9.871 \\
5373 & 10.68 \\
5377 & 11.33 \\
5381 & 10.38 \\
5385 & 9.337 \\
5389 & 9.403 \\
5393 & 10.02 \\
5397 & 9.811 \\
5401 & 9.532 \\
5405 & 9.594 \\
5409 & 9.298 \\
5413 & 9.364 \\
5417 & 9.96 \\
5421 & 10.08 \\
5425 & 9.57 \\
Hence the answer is 107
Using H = 9.6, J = 10.1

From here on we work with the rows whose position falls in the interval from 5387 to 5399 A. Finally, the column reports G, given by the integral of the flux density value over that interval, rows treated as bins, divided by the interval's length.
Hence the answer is 9.7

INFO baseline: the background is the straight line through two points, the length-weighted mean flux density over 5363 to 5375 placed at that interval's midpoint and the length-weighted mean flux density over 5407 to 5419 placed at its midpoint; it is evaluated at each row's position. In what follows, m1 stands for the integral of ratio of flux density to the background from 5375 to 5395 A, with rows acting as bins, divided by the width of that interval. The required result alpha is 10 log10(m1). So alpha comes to 0.08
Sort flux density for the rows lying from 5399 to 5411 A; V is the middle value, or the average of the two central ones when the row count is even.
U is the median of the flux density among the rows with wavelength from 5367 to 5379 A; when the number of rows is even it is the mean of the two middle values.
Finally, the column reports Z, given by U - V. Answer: 1.15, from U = 10.7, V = 9.5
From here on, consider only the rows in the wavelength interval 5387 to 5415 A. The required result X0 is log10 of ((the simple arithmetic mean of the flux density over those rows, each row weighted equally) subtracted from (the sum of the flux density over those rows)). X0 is 1.76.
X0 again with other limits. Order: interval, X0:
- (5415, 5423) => 1.00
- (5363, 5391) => 1.78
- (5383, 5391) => 0.97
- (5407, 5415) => 0.97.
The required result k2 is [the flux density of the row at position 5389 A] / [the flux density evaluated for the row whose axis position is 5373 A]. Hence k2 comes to 0.88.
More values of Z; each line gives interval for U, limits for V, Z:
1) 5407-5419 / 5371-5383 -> -1.32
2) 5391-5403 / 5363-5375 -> -0.06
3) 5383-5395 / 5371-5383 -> -1.28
